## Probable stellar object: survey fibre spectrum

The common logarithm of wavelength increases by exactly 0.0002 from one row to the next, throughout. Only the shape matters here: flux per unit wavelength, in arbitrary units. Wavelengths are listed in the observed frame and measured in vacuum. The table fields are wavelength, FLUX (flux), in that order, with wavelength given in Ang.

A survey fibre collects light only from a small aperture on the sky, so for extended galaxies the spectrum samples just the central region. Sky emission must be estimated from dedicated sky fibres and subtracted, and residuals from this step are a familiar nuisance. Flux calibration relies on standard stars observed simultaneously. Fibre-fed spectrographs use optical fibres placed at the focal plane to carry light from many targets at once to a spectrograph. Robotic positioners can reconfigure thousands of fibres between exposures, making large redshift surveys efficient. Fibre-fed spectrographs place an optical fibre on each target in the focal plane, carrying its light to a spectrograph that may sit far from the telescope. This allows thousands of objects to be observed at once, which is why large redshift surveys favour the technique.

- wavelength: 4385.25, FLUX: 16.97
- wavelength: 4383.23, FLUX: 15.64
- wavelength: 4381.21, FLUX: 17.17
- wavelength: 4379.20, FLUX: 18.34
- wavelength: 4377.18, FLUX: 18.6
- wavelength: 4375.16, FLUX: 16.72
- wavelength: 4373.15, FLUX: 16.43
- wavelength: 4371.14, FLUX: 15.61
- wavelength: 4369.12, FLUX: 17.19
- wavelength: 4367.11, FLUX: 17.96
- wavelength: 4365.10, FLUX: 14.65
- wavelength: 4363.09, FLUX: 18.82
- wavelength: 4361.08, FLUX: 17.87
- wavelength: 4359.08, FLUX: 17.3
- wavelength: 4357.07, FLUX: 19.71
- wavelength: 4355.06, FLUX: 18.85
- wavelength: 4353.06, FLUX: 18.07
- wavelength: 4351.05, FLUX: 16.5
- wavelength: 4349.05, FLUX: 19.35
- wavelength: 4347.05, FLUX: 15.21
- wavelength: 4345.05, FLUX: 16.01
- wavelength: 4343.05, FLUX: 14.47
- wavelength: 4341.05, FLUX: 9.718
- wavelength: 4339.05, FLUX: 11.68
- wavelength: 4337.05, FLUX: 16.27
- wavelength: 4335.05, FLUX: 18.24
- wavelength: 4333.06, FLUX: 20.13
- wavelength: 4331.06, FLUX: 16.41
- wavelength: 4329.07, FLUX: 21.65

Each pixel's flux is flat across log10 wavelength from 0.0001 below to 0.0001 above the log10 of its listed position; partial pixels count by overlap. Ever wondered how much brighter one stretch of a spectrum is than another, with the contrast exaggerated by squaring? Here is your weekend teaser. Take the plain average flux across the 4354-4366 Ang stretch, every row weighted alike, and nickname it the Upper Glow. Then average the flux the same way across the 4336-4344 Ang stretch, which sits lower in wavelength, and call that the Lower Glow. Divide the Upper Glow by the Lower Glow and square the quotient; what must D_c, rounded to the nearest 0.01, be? 1.88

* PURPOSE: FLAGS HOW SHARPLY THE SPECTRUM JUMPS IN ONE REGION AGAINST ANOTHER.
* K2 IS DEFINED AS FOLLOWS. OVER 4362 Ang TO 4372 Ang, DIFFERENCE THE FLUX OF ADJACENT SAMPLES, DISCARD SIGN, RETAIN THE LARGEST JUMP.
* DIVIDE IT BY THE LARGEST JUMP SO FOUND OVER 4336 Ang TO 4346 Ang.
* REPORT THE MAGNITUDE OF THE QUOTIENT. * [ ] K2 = 0.88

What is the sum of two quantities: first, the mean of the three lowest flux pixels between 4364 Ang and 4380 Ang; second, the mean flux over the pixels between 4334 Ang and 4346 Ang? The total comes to 30.0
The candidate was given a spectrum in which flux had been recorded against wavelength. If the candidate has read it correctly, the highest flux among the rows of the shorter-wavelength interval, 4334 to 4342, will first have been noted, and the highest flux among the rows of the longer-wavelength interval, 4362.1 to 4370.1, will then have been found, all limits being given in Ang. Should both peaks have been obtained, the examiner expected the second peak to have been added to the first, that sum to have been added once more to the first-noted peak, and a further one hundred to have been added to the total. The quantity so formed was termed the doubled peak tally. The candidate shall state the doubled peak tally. 155.3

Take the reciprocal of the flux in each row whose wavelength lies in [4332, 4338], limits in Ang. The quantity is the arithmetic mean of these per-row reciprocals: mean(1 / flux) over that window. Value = 0.055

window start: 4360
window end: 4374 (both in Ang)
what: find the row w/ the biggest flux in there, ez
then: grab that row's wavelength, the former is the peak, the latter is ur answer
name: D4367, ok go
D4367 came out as 4363.09 Ang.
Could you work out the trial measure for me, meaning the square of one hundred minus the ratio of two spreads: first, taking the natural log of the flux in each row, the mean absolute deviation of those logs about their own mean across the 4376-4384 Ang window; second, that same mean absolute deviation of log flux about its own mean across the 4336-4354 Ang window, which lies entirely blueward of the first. 9925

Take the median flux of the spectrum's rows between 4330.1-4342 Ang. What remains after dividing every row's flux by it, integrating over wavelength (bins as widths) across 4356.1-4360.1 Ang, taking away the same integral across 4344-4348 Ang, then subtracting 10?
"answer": -9.3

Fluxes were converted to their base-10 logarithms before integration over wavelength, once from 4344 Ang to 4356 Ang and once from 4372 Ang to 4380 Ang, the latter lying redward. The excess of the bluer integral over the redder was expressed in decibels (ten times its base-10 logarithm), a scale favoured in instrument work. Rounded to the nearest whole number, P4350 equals 7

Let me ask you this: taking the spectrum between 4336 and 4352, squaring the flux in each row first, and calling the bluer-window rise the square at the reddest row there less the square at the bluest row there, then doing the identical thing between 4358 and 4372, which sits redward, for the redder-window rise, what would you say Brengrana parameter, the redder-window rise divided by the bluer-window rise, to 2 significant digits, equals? -7.4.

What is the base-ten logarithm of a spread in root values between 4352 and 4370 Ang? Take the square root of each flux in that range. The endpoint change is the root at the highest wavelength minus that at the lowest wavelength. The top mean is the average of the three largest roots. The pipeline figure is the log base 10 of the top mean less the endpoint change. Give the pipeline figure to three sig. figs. 0.651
